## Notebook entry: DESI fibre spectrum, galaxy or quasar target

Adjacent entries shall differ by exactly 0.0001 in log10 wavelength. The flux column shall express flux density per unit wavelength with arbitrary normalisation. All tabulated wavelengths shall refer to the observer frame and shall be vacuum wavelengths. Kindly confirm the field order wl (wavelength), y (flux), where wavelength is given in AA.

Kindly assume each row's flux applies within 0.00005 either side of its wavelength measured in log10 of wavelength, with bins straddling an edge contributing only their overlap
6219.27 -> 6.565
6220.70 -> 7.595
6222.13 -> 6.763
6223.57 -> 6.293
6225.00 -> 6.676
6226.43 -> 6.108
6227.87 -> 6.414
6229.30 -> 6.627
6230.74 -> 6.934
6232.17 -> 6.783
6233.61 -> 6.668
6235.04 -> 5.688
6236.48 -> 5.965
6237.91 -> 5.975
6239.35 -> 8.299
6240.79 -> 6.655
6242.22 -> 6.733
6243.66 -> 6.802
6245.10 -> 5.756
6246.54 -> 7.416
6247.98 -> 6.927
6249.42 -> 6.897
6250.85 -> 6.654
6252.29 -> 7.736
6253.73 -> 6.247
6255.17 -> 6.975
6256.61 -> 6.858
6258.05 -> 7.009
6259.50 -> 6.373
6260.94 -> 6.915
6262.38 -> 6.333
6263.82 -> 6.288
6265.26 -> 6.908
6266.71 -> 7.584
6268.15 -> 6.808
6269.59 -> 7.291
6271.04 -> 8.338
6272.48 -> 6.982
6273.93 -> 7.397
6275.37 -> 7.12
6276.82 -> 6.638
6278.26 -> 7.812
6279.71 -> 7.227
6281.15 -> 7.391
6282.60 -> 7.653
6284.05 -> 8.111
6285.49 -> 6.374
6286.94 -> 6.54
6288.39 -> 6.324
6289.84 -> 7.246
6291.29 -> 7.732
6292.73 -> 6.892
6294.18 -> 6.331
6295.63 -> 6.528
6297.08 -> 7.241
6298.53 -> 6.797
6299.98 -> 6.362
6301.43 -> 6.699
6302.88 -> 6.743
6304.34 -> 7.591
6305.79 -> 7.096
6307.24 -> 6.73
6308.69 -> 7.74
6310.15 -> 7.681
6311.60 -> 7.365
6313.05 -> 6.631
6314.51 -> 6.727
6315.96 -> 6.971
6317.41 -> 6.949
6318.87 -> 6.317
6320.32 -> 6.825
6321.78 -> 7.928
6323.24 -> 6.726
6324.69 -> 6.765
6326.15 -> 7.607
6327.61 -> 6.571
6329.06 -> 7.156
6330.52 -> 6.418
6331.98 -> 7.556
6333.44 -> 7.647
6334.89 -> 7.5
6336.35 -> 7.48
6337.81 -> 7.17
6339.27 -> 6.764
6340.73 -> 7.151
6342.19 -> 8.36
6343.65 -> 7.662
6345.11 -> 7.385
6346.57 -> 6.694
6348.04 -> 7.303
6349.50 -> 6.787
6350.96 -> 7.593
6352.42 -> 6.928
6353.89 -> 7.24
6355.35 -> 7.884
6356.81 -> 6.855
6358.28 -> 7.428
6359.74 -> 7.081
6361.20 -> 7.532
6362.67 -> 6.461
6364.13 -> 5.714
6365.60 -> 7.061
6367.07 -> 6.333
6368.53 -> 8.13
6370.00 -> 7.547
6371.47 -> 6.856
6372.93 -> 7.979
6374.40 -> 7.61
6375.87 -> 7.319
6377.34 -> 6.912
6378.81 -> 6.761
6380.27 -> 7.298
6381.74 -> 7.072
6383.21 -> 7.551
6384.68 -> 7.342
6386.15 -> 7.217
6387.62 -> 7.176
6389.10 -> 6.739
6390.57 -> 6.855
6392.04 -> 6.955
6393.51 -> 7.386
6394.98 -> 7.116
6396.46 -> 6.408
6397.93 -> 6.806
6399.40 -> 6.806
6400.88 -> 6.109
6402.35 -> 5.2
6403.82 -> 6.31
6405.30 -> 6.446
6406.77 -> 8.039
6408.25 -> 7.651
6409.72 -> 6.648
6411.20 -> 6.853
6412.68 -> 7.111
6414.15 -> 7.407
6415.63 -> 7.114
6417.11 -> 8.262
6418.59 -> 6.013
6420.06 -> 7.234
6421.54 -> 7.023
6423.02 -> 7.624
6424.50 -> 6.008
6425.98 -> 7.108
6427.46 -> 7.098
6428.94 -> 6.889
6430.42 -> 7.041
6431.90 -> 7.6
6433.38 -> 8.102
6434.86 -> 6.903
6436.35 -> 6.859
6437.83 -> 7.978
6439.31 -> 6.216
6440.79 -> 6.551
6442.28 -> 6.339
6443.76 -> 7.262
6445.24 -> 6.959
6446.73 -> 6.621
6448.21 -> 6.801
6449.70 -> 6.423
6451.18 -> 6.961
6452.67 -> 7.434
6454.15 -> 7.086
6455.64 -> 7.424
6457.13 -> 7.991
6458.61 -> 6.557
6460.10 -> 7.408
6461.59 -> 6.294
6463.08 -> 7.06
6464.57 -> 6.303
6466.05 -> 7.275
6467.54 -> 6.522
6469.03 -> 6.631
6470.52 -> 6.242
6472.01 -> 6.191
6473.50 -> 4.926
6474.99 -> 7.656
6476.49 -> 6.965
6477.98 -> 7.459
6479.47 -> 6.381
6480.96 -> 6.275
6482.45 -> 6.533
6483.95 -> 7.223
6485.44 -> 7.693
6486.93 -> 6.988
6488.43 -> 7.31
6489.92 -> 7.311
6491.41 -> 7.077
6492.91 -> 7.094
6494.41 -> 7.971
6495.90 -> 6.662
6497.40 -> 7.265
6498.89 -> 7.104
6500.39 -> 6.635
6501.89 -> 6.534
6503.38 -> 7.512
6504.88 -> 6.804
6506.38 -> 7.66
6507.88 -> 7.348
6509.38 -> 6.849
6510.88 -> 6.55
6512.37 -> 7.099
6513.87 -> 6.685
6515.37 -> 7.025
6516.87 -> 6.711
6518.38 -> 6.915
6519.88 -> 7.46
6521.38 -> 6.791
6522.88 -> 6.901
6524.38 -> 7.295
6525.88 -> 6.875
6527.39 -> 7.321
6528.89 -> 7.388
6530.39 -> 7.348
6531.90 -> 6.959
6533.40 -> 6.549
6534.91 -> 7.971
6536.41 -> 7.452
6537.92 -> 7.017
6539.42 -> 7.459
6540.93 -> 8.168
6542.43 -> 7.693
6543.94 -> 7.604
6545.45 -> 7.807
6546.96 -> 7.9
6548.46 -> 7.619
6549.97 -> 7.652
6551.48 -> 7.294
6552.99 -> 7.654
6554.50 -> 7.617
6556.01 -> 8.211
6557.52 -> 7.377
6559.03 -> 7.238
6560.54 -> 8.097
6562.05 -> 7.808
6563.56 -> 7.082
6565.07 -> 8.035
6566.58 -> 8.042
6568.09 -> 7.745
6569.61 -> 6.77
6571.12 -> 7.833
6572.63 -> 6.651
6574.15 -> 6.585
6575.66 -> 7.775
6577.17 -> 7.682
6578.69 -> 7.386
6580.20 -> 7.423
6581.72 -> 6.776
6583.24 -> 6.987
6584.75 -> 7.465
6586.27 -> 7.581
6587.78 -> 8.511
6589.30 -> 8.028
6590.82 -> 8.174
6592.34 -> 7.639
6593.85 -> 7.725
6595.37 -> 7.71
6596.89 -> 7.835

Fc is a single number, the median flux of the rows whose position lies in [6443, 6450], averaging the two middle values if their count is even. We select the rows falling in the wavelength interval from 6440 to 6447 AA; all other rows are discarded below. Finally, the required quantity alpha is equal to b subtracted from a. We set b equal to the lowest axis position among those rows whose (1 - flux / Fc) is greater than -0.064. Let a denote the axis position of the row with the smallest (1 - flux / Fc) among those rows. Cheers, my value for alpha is 3.0 AA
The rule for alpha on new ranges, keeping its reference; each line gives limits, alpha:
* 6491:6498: 3.0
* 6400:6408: 5.9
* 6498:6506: 4.5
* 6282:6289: -1.4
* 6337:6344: 4.4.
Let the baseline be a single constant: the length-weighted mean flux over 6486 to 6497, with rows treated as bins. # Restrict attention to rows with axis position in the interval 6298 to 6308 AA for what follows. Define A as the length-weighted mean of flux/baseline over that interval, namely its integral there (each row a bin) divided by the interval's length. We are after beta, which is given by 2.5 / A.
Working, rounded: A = 0.95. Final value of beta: 2.63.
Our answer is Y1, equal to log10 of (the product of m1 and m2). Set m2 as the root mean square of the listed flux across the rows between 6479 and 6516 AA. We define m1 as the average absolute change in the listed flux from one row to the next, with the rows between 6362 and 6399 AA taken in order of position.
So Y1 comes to 0.56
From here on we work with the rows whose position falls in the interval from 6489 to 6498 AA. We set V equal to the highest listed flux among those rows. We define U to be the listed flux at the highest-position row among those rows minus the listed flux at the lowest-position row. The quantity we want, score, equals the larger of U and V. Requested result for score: 7.97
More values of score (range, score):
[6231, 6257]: 8.30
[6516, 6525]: 7.46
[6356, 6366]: 7.53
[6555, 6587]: 8.21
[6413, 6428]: 8.26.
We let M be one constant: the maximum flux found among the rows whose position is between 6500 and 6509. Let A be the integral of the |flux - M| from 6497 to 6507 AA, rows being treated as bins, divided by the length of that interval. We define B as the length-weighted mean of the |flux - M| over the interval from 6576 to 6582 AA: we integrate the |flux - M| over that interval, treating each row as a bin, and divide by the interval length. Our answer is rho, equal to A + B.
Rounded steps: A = 0.60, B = 0.30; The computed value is 0.90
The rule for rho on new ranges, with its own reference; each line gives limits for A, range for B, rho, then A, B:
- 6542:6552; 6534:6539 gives 0.52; 0.12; 0.40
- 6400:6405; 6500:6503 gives 2.68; 1.71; 0.97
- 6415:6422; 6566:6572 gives 1.18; 0.78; 0.40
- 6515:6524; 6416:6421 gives 1.54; 0.68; 0.86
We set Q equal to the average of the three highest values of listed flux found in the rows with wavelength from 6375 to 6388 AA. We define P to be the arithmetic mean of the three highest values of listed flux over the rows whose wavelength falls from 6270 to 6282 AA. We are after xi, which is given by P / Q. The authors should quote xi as 1.06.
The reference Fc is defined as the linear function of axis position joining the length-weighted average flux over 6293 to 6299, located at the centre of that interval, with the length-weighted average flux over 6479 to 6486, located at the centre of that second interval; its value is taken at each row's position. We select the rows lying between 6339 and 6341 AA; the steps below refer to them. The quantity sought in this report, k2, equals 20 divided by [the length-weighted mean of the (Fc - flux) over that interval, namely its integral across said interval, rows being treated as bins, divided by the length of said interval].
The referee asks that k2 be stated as -97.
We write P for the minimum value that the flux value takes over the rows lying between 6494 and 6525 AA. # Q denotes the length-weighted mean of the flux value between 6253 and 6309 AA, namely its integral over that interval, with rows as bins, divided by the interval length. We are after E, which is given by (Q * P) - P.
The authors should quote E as 39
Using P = 6.534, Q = 7.00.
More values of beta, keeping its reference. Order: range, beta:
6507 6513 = 2.58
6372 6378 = 2.42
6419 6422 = 2.56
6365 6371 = 2.49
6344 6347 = 2.52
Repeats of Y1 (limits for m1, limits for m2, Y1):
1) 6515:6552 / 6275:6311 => 0.43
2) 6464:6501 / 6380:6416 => 0.63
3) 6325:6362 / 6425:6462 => 0.60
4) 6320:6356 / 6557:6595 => 0.66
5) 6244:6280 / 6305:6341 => 0.67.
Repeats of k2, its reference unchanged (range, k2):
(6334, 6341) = -42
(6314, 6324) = -110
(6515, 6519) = -529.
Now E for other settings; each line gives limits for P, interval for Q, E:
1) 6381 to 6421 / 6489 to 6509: 32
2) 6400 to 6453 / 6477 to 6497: 32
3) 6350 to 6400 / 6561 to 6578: 37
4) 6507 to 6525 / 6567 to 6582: 41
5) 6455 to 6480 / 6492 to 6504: 30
